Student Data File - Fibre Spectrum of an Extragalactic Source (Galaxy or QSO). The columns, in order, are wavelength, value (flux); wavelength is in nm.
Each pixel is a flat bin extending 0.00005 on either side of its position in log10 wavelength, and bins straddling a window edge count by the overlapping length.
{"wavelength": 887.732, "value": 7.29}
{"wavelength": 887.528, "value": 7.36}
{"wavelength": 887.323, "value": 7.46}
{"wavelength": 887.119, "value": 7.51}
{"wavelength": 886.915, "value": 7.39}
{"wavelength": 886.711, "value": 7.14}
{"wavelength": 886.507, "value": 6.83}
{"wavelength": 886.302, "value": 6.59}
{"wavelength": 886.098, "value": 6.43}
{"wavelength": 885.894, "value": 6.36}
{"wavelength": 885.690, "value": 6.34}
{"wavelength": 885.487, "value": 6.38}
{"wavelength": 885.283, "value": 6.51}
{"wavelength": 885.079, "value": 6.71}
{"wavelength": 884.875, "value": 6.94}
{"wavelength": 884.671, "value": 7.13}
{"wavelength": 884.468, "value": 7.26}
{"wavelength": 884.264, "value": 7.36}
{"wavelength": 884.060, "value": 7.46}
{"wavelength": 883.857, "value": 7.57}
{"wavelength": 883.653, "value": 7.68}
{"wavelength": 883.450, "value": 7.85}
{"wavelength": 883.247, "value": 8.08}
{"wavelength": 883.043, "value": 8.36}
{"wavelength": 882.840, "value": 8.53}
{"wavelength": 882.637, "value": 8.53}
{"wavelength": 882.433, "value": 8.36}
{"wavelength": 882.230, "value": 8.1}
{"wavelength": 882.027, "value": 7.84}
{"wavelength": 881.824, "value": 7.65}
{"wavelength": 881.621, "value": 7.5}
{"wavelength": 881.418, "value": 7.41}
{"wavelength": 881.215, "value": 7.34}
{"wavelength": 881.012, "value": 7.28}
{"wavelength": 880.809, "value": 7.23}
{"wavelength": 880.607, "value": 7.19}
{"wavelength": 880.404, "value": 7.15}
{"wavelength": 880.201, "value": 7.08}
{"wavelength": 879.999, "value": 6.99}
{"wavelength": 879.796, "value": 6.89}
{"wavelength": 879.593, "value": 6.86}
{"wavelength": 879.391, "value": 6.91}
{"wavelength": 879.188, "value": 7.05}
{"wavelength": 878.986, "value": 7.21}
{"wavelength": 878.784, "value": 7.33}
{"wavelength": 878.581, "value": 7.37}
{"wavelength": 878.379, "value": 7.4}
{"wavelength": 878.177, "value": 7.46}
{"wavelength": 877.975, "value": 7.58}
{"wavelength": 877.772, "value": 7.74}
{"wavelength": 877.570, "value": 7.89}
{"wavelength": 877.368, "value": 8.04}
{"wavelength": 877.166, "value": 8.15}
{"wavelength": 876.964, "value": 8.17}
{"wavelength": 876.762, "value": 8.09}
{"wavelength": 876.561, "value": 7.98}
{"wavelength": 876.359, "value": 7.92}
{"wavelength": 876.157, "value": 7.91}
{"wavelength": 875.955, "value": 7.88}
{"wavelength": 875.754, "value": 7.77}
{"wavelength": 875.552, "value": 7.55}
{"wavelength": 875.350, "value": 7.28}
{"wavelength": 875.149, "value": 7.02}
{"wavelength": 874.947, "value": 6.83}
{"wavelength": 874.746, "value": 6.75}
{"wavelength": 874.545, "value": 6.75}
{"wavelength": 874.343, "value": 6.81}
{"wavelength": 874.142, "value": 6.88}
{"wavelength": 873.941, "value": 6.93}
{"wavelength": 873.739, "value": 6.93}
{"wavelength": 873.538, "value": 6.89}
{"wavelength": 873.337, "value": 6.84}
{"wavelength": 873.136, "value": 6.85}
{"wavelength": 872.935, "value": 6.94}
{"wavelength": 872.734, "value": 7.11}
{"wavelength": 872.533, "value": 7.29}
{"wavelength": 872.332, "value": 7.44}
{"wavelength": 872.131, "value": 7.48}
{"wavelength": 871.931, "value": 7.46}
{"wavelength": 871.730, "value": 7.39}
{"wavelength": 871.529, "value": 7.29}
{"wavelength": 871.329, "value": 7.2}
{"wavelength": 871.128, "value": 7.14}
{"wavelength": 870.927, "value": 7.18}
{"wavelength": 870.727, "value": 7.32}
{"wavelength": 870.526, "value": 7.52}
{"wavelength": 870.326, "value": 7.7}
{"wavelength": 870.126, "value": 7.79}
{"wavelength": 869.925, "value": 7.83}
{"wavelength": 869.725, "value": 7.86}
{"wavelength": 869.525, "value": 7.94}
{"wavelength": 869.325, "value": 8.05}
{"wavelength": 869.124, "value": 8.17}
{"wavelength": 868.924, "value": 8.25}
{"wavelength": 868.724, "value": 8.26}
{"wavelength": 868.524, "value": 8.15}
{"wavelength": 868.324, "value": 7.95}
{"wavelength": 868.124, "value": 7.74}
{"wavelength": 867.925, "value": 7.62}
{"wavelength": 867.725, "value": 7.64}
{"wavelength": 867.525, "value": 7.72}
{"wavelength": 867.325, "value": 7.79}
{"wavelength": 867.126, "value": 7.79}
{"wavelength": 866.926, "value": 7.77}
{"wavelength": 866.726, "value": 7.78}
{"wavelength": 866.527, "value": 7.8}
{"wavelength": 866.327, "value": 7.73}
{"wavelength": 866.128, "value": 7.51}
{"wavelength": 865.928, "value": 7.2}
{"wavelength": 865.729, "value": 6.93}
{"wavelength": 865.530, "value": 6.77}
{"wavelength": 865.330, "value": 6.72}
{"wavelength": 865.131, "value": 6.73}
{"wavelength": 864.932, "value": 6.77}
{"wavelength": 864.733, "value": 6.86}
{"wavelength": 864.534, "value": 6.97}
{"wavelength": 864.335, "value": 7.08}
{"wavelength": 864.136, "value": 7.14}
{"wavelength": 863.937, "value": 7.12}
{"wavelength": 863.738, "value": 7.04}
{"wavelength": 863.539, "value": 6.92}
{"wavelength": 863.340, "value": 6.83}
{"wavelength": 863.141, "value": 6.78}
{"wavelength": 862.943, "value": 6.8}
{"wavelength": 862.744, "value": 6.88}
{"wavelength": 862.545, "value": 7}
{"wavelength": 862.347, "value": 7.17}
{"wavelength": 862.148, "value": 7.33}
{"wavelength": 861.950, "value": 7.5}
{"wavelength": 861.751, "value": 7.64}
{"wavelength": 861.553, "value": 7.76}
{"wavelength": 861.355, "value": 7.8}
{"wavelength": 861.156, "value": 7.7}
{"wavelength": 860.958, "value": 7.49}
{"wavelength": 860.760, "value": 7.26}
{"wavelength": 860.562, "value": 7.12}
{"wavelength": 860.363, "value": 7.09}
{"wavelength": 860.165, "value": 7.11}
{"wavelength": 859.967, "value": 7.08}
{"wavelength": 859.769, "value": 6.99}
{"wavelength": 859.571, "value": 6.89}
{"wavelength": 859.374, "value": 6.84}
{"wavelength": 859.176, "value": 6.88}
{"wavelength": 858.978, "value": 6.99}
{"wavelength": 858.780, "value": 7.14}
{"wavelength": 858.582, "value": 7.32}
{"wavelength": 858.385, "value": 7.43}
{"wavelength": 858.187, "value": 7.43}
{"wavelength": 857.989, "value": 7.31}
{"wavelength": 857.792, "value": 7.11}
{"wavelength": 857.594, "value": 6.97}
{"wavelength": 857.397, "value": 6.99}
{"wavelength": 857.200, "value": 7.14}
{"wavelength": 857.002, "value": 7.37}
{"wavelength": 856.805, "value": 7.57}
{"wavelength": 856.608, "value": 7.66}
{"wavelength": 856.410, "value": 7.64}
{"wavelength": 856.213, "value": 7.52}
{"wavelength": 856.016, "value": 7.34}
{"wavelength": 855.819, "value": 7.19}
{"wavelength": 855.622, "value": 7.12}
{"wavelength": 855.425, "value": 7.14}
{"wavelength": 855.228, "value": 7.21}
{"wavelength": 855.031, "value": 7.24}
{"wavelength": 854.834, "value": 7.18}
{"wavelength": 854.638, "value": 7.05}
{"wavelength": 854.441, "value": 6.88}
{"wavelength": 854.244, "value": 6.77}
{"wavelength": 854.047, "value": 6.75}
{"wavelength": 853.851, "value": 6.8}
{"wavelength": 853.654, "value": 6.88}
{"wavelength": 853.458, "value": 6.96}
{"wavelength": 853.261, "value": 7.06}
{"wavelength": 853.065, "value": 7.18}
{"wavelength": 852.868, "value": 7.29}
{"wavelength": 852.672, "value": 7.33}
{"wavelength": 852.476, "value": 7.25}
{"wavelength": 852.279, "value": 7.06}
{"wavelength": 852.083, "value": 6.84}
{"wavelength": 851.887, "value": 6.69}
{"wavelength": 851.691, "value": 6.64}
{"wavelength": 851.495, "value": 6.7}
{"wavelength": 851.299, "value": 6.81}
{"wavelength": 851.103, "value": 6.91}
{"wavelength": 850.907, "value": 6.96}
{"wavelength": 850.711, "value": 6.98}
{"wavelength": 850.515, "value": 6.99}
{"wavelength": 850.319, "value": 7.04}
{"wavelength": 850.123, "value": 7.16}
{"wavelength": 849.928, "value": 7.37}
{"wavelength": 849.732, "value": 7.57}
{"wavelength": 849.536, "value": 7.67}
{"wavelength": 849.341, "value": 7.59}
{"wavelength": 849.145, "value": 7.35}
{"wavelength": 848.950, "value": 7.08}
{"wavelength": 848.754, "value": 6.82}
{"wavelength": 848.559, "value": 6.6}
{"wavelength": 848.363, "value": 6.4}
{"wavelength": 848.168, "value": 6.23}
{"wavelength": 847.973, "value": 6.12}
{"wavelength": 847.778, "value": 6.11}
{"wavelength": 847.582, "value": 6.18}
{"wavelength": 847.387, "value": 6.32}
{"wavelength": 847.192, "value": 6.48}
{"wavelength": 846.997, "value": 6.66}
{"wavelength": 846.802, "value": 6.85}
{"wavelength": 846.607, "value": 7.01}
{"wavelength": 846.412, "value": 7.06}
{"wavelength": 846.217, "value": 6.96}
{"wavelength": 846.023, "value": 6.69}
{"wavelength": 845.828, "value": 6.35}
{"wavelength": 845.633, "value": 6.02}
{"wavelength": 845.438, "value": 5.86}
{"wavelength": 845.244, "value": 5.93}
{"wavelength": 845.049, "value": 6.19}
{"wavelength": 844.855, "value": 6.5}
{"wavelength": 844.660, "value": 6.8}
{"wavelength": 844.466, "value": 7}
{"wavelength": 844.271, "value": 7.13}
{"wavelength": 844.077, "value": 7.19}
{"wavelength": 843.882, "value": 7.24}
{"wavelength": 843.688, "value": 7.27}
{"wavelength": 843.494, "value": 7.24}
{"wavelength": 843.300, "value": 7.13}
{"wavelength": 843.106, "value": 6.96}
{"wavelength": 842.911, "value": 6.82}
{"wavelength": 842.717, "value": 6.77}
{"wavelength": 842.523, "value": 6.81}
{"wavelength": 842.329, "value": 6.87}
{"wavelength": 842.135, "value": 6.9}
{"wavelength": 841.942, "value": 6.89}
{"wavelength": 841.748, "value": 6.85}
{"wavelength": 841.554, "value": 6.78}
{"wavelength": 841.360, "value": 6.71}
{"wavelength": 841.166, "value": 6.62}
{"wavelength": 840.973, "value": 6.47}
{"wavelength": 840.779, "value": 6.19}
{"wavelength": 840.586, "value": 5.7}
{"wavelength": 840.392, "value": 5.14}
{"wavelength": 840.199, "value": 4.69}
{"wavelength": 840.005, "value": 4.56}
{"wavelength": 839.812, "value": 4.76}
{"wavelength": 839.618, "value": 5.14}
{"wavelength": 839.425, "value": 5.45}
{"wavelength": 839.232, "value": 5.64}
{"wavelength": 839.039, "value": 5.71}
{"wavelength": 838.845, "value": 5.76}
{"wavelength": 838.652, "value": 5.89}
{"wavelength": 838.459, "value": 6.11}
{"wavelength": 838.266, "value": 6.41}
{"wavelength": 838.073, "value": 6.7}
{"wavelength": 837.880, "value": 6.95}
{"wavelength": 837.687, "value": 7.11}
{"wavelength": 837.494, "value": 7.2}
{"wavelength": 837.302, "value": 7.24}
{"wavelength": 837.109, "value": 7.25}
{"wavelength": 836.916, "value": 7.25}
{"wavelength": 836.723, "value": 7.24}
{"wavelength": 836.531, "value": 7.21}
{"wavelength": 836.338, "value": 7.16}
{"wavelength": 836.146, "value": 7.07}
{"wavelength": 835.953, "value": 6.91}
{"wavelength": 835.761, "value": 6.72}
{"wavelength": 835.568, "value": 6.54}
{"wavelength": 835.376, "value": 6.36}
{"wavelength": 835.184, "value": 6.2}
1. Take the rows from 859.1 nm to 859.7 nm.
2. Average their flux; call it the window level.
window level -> 6.9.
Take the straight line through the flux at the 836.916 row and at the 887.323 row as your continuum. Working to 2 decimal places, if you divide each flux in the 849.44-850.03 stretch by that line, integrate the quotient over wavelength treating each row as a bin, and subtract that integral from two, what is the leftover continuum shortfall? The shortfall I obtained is 1.39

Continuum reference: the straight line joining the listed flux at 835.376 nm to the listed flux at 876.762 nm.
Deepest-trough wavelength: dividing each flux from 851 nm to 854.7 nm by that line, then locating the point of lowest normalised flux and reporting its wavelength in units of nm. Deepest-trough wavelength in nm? 851.691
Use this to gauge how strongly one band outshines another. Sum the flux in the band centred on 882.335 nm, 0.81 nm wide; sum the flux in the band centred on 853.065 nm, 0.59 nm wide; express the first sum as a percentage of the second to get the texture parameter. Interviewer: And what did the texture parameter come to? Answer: 152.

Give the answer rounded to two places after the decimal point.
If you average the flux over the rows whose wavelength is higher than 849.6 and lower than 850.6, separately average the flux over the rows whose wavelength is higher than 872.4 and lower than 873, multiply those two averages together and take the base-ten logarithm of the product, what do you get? 1.71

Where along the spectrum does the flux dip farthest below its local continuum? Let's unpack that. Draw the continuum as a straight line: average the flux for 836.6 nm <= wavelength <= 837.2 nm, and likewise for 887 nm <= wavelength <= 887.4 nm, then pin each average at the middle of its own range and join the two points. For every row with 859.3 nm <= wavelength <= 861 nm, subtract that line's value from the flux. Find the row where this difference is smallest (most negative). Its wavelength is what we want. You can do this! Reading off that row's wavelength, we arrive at 859.374 nm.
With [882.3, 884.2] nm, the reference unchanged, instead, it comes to 884.060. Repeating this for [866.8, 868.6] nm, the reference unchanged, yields 867.925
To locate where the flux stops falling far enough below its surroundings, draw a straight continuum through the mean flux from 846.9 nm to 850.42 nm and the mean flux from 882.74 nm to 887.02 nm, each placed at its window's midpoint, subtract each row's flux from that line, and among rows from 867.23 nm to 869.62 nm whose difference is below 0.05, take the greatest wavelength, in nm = 869.525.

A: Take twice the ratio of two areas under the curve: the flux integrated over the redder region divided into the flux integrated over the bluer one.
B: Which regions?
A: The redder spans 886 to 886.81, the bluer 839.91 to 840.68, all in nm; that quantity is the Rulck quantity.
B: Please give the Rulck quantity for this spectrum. 1.4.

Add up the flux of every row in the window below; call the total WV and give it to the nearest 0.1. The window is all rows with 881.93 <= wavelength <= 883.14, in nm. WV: 49.7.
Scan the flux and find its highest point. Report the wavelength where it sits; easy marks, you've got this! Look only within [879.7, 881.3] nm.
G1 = 881.215 nm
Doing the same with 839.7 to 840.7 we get 840.586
